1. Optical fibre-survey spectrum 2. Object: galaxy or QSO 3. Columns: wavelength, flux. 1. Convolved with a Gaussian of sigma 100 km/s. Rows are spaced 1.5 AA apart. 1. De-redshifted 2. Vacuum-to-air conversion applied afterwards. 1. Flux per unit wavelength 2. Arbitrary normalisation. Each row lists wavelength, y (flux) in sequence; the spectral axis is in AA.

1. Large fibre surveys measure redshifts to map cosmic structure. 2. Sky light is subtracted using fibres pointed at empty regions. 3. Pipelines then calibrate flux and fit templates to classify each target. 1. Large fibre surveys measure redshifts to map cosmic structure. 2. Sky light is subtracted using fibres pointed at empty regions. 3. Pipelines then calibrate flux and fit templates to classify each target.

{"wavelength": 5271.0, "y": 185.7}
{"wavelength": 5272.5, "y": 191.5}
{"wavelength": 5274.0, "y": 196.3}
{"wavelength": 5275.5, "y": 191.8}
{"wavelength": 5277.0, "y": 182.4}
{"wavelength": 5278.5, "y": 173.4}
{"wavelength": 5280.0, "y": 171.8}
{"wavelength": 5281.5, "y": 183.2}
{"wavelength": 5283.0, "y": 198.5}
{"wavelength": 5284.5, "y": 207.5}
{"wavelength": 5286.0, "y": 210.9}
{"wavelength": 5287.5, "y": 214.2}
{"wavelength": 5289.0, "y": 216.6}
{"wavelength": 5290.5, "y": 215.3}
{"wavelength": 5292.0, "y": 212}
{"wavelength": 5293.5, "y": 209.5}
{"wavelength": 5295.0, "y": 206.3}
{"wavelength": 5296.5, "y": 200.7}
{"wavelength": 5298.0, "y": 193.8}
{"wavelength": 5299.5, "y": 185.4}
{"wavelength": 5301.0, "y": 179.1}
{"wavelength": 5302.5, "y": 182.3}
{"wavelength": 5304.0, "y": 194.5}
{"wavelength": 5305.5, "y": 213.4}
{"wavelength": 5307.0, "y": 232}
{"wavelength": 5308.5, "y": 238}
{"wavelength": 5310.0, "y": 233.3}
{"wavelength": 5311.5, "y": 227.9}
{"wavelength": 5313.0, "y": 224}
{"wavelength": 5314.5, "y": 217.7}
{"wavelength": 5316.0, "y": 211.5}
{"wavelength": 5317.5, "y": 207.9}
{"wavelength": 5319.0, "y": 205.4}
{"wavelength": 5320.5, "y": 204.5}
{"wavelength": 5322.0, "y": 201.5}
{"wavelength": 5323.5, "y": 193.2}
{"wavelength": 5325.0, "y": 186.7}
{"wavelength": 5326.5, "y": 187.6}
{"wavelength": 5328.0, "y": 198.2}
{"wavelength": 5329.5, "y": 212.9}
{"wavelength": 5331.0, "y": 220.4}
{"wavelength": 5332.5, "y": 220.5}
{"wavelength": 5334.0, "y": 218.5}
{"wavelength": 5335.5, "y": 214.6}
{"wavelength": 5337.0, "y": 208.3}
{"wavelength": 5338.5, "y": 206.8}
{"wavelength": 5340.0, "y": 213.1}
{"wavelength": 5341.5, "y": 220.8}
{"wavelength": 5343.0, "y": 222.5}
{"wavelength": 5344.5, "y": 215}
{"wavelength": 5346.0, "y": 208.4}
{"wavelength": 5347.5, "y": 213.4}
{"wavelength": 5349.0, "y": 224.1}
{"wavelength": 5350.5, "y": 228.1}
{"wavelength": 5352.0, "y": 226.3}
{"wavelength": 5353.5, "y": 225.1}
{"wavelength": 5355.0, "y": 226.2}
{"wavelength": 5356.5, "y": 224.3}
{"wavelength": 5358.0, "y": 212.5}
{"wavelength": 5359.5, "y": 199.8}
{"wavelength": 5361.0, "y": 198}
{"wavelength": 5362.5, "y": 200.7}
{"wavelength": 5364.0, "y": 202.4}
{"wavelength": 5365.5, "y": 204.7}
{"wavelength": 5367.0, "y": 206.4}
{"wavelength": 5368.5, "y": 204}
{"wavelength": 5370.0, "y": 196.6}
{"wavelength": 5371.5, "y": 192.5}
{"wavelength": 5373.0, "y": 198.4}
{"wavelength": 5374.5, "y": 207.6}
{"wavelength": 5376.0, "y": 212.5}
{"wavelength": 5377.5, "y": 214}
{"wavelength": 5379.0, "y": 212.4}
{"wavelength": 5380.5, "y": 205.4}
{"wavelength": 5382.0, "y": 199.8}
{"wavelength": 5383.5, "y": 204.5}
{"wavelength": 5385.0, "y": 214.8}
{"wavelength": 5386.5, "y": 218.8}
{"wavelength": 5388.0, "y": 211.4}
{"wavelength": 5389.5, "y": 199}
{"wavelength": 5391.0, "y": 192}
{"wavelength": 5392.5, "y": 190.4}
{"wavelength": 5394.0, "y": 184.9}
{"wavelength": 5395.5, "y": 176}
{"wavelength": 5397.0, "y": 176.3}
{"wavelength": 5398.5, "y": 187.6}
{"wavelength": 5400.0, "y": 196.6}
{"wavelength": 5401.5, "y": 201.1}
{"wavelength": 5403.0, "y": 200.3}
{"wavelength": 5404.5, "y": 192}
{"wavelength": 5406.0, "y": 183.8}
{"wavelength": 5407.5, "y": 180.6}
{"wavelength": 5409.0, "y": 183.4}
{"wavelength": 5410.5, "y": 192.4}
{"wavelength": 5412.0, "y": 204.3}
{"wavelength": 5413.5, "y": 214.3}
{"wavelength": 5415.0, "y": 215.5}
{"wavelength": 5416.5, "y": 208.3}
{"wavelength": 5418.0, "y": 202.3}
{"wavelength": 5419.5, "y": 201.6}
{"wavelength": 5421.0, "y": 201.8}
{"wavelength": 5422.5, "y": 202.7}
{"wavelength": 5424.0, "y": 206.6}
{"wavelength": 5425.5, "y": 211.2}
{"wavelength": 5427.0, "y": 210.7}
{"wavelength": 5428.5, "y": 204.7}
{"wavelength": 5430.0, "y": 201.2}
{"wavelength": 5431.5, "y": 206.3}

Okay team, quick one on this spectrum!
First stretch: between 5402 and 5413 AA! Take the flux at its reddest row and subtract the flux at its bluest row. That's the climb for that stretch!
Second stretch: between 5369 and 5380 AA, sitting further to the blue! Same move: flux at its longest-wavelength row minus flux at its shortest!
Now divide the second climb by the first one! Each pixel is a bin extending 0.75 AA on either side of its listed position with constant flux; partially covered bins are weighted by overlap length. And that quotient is 4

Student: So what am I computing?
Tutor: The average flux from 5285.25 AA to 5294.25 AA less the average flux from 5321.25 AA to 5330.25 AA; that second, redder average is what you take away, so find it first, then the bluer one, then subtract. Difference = 16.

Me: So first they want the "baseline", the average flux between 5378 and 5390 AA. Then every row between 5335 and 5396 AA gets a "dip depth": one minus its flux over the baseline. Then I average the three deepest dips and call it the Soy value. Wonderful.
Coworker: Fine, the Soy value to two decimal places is 0.12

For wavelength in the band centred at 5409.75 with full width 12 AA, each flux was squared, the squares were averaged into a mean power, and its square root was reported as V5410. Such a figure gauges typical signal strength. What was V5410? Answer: 196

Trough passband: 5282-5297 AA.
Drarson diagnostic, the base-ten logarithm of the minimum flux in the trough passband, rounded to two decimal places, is 2.30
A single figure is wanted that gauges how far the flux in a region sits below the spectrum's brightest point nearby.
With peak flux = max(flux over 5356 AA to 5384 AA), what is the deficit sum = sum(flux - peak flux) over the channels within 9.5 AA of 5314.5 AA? -106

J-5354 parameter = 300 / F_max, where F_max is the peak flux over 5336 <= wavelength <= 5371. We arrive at 1.32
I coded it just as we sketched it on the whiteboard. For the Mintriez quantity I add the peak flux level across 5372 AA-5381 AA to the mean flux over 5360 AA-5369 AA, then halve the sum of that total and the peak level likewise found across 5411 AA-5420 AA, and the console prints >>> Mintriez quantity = 316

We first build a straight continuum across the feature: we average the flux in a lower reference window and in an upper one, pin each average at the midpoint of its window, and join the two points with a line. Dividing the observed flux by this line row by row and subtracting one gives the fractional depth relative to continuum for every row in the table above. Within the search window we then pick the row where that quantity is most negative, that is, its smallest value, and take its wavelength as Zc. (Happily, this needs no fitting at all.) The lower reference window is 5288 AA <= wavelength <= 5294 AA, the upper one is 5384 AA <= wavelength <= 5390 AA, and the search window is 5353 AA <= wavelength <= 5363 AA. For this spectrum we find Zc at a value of 5361.0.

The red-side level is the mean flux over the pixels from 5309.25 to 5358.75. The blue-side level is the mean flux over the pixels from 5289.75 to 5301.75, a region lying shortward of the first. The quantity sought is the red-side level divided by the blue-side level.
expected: 1.07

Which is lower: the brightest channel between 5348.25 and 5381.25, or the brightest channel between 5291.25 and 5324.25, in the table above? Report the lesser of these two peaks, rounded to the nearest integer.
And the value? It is 228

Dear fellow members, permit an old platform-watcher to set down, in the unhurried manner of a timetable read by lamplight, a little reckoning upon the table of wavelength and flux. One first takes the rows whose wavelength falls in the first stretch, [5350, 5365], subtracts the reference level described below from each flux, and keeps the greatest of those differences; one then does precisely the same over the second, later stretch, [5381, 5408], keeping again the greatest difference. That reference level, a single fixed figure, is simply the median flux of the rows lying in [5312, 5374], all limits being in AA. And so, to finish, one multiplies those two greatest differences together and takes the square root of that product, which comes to 14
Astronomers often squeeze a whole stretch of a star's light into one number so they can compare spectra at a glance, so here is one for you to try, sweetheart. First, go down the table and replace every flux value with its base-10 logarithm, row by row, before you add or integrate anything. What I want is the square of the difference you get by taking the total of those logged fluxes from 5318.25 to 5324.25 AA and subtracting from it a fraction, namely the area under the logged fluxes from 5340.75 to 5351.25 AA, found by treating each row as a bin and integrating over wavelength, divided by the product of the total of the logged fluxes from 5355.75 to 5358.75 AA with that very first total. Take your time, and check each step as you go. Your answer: 75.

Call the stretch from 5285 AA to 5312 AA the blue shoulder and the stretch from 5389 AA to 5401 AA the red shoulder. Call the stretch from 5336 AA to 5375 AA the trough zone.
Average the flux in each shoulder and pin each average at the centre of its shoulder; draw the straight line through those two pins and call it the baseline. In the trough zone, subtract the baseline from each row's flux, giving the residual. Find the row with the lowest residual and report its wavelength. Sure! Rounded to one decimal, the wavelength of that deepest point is 5371.5 AA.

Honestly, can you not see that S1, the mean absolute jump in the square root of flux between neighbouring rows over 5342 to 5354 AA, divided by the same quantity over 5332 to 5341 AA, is 1.30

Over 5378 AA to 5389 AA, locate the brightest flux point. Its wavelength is 5386.5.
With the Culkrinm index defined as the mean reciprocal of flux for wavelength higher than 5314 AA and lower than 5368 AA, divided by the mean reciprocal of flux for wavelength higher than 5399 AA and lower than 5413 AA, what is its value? 0.92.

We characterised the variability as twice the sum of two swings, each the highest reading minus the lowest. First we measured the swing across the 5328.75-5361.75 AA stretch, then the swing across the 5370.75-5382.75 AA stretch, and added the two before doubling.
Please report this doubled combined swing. 103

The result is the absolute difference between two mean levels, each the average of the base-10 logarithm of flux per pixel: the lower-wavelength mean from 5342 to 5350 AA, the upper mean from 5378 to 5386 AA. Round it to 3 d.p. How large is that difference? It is 0.019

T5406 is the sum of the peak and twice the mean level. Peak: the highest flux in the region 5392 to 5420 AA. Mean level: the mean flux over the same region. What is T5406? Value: 604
